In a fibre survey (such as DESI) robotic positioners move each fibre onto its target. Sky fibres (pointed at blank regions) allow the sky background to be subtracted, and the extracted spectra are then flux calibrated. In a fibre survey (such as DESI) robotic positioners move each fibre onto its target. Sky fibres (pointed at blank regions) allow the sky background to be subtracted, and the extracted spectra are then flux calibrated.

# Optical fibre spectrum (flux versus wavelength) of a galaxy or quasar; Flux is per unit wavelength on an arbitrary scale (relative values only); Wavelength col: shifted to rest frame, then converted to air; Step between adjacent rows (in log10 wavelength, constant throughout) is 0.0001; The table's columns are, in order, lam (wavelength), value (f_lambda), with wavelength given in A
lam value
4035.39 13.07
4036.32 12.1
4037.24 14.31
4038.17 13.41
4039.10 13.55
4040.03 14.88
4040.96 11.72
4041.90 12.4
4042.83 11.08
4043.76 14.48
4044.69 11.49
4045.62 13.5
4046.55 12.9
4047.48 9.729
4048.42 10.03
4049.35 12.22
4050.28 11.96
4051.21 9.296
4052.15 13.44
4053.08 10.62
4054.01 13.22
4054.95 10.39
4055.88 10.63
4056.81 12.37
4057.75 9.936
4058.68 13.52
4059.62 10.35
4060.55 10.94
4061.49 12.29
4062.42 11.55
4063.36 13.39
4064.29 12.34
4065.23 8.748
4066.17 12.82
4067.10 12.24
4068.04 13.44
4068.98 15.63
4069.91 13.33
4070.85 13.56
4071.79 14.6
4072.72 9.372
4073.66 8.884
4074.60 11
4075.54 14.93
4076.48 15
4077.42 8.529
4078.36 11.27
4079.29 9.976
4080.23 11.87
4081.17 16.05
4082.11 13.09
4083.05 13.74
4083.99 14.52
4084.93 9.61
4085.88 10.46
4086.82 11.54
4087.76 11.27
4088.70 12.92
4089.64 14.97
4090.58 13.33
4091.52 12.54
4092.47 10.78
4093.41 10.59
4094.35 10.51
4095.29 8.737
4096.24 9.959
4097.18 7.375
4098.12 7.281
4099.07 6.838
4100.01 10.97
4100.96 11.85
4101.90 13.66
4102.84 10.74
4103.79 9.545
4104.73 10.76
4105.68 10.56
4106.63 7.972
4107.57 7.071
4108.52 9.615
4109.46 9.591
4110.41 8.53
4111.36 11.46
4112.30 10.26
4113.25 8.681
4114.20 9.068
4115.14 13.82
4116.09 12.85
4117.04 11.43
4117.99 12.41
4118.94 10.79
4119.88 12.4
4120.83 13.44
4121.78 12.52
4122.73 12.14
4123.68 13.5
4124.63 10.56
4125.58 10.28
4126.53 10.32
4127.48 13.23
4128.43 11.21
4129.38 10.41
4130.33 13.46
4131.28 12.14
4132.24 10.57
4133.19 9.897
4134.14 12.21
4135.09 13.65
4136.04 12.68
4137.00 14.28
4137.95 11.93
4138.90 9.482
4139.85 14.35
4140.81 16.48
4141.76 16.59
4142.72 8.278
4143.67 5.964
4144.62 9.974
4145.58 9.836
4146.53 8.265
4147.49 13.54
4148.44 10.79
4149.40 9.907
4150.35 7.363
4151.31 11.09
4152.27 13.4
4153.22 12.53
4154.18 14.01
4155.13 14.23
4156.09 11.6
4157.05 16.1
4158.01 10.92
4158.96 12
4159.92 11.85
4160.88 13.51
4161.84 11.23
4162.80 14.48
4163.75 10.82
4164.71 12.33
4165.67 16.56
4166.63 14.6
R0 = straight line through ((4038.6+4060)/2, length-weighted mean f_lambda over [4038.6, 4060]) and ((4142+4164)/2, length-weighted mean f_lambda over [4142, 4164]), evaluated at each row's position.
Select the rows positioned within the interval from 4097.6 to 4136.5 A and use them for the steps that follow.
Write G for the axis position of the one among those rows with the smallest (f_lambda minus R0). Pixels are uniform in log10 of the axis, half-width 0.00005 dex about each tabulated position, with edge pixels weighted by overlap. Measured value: 4099.07 A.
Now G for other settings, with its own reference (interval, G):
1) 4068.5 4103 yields 4099.07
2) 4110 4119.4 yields 4110.41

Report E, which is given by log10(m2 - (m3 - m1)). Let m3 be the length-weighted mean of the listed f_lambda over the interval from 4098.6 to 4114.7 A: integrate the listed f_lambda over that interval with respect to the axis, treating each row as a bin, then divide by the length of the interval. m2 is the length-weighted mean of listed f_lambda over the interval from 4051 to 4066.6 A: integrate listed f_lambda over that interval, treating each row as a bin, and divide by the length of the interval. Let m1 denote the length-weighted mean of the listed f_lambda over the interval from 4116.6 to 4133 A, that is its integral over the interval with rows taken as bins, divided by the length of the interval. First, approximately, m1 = 11.8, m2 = 11.5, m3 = 9.8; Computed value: 1.13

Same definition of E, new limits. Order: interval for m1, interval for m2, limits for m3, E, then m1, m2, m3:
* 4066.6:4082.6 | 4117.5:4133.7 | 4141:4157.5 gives 1.11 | 12.5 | 11.7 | 11.5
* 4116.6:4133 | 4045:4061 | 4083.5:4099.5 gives 1.10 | 11.8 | 11.5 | 10.8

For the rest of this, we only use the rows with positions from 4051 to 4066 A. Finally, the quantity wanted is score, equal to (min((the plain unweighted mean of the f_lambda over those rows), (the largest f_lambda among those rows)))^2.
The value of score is 131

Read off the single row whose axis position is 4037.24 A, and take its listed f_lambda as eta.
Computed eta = 14.31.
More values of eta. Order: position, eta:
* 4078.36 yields 11.27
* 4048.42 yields 10.03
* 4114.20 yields 9.068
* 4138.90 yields 9.482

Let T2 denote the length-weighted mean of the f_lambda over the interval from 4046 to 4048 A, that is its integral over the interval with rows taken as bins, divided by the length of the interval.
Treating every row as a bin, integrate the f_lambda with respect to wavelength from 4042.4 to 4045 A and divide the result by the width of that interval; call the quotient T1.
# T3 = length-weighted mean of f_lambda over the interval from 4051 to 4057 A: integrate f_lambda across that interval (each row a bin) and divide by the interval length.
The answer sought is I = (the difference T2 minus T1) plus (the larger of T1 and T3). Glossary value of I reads 11.4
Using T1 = 12.4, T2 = 11.4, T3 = 11.5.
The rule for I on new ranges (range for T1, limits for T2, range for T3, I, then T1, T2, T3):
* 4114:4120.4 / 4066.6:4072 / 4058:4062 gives 13.8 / 12.0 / 13.8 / 11.7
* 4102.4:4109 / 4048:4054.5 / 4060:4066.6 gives 13.8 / 9.5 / 11.5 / 11.7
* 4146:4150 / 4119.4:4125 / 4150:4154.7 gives 13.8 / 10.5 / 12.5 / 11.8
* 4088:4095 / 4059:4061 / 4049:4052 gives 10.9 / 12.1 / 10.9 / 11.4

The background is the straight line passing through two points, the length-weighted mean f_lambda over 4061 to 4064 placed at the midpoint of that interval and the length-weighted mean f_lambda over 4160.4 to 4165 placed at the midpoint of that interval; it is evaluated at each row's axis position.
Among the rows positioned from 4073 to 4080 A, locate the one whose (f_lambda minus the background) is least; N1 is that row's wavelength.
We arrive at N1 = 4077.42 A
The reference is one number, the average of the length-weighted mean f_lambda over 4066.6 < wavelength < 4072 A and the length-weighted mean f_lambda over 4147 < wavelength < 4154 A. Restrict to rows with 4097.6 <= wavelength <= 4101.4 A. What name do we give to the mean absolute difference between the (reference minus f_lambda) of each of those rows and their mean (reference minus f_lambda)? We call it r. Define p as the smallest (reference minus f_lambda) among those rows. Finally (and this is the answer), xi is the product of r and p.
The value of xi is 2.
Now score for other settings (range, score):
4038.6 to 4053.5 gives 146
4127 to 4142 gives 160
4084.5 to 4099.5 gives 111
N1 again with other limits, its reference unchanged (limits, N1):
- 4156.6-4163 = 4158.01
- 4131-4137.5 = 4133.19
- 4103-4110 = 4107.57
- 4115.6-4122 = 4118.94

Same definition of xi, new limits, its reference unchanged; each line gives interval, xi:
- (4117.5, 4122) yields -1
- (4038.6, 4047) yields -3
